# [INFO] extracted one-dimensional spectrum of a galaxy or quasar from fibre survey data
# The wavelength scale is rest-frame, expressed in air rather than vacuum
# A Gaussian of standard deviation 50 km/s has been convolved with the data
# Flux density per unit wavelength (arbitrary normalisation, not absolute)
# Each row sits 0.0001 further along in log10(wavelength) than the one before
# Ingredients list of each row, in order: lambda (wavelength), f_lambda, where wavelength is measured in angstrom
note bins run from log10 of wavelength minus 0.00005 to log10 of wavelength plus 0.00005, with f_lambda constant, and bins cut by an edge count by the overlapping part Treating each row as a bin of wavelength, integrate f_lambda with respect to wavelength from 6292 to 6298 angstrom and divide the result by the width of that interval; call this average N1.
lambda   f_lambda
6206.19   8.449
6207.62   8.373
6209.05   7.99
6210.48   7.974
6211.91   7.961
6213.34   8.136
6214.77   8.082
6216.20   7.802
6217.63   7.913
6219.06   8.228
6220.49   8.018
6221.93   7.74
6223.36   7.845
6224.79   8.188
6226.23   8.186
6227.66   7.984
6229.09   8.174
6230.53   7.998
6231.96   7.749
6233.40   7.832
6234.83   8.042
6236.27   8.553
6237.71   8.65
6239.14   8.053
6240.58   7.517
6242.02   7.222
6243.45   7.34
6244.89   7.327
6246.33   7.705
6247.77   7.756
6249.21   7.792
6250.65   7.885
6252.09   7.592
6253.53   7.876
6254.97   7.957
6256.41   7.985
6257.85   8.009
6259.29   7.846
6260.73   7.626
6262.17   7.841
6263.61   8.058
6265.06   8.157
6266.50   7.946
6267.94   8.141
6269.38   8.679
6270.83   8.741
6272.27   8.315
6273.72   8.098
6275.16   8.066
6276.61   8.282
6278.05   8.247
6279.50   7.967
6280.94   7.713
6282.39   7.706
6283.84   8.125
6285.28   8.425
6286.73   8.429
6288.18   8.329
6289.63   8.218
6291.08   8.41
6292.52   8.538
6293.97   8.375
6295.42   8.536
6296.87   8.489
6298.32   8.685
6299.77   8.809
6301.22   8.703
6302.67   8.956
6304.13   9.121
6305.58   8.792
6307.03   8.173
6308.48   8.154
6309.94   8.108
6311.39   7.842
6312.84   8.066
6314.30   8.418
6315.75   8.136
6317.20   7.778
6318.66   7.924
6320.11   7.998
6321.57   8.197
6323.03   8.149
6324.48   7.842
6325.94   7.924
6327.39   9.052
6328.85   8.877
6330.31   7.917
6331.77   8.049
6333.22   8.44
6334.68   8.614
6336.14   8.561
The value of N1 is 8.49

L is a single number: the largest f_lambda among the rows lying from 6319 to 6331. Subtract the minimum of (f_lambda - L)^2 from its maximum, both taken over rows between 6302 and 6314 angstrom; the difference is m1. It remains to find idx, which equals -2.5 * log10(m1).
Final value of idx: -0.41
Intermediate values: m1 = 1.46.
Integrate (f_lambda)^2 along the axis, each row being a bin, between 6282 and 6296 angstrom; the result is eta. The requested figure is 970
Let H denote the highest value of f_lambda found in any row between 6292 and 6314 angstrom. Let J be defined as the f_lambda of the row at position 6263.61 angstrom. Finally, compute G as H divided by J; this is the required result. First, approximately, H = 9.121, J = 8.058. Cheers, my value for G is 1.13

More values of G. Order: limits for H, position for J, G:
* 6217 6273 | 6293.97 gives 1.04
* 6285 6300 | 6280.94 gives 1.14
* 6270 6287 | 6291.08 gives 1.04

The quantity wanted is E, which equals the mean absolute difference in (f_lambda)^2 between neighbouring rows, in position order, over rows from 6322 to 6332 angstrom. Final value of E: 8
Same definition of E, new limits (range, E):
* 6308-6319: 4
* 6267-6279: 4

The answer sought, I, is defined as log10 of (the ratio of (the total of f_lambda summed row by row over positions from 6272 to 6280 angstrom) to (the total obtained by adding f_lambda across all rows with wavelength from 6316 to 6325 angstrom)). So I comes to 0.010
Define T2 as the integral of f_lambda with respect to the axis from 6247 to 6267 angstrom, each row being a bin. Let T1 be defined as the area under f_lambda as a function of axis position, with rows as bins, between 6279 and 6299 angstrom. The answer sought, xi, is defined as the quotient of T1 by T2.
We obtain 1.05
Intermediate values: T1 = 166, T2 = 158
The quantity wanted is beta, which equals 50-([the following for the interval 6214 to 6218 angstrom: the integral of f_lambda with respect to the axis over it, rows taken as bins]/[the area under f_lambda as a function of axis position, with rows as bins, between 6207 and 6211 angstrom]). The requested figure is 49.0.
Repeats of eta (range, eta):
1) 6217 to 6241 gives 1556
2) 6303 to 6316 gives 905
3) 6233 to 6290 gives 3656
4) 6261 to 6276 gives 1007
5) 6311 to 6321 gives 646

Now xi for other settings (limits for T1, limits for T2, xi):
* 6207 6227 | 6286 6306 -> 0.93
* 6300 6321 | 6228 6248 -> 1.11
